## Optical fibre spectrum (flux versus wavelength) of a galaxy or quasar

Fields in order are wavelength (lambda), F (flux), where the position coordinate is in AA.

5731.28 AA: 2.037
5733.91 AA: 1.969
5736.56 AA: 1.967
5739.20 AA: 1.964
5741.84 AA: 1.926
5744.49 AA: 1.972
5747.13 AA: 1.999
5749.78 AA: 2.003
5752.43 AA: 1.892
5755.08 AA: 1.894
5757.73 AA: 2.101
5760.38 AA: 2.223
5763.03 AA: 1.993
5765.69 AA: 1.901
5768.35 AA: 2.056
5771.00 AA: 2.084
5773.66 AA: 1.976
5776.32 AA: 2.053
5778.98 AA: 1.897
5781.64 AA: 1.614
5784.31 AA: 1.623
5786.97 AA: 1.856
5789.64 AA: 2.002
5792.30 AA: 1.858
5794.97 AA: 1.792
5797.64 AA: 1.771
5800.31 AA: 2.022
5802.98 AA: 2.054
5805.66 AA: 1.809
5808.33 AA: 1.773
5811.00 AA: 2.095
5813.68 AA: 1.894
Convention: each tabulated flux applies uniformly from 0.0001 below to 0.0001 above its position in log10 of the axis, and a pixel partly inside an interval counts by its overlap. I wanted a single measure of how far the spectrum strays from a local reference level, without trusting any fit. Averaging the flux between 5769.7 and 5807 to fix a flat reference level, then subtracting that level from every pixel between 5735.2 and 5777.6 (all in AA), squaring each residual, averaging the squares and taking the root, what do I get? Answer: 0.142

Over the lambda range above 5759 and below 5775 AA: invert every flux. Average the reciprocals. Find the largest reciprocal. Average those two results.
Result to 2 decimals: 0.51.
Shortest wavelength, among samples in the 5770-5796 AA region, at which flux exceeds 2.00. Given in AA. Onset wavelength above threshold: 5771.00 AA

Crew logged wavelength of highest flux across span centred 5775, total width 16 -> 5771.00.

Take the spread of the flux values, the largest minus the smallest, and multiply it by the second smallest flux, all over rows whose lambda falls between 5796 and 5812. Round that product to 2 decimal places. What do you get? 0.57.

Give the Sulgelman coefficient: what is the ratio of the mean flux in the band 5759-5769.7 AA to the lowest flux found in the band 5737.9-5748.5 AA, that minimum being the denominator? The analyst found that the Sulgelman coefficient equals 1.06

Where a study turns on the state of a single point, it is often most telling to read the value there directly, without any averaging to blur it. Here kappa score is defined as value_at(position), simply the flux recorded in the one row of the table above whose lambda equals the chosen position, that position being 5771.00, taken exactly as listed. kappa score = 2.084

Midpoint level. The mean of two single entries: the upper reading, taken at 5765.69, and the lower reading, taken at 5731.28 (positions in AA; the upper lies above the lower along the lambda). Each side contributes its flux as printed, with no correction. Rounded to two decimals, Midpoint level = 1.97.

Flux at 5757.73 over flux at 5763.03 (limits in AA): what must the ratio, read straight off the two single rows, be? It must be 1.05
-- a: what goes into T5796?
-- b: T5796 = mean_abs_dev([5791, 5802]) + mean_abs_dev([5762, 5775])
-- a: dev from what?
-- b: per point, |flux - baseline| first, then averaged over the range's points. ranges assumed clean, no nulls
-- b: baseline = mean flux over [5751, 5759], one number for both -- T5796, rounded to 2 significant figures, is 0.20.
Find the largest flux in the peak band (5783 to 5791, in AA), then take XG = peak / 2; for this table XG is 1.00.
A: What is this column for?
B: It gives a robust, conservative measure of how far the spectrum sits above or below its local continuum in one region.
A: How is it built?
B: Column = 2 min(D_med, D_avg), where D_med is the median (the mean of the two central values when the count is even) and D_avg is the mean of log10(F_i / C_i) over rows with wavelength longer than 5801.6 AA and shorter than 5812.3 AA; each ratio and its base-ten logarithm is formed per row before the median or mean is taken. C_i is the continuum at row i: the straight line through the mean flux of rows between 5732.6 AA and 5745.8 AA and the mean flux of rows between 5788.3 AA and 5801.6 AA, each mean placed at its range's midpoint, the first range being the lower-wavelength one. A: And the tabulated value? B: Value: 0.023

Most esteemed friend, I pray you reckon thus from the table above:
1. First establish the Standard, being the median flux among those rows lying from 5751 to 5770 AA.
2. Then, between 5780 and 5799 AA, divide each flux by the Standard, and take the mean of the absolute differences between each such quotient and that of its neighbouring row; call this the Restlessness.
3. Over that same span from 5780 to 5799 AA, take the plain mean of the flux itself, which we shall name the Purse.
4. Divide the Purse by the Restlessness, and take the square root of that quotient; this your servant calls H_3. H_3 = 5.88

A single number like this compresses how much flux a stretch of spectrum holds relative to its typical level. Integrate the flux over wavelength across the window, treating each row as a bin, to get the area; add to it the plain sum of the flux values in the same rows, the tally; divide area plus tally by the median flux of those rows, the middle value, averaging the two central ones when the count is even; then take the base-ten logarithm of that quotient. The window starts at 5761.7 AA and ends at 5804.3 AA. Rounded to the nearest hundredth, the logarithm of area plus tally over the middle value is 1.76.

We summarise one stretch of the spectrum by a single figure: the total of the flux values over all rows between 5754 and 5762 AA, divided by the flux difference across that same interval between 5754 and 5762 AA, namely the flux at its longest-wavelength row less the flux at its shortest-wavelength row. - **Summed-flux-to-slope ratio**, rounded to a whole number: 19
